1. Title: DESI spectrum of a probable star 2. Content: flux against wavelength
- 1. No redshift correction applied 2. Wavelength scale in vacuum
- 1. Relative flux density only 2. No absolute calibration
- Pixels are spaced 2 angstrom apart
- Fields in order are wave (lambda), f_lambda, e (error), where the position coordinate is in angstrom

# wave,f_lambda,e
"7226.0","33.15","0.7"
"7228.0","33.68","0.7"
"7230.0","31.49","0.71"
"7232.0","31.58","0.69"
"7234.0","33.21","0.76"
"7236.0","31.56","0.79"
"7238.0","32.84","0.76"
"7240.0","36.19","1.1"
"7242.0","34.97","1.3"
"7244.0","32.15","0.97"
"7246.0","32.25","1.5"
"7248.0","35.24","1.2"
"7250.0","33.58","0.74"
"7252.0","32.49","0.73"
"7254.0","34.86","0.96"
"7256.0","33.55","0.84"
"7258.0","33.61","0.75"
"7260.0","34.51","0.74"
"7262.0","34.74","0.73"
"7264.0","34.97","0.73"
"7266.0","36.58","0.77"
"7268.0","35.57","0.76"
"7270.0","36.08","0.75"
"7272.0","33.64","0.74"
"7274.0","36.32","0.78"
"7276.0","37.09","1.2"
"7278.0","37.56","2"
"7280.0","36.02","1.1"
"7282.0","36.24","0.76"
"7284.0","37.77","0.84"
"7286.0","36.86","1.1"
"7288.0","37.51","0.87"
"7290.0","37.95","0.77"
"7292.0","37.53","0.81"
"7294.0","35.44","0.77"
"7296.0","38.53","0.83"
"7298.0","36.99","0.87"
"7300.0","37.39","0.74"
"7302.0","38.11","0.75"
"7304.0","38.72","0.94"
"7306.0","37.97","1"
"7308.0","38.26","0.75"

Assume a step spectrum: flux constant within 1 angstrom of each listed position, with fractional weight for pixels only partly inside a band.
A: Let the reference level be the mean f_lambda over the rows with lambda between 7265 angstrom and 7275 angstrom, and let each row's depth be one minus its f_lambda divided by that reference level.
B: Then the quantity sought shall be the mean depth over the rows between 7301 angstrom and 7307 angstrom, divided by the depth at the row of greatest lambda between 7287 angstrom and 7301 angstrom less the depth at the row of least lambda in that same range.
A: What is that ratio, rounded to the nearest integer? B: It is -22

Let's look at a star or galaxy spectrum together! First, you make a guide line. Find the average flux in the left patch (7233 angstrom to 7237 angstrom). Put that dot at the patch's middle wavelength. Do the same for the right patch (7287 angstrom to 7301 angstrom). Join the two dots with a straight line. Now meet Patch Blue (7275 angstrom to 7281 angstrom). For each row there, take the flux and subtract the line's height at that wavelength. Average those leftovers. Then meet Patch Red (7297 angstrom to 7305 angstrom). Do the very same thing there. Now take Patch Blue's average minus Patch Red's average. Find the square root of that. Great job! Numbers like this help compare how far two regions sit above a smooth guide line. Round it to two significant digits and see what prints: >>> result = 1.0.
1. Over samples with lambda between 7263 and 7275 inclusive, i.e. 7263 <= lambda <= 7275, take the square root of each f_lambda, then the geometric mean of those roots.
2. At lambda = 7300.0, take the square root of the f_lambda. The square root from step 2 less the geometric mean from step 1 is 0.16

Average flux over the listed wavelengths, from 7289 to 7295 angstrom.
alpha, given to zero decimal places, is 37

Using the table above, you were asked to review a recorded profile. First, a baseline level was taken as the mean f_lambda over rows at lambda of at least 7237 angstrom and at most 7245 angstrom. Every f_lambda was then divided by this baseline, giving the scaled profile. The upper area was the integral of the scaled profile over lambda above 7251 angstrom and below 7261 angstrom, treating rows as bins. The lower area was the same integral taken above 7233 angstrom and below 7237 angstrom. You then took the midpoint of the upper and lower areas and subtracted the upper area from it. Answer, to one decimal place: -3.1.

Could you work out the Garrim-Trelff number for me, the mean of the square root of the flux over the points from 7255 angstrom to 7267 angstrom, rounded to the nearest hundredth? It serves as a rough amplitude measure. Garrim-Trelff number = 5.89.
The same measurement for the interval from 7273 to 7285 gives 6.07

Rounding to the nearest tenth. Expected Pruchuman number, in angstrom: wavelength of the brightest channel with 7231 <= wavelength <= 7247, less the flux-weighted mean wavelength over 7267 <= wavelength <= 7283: -35.1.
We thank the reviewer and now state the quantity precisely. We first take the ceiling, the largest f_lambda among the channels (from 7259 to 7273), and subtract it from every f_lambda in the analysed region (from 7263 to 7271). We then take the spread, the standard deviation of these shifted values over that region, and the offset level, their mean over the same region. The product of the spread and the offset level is -0.5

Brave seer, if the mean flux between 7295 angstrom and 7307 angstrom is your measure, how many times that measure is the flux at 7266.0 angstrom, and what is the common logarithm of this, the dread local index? -0.016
